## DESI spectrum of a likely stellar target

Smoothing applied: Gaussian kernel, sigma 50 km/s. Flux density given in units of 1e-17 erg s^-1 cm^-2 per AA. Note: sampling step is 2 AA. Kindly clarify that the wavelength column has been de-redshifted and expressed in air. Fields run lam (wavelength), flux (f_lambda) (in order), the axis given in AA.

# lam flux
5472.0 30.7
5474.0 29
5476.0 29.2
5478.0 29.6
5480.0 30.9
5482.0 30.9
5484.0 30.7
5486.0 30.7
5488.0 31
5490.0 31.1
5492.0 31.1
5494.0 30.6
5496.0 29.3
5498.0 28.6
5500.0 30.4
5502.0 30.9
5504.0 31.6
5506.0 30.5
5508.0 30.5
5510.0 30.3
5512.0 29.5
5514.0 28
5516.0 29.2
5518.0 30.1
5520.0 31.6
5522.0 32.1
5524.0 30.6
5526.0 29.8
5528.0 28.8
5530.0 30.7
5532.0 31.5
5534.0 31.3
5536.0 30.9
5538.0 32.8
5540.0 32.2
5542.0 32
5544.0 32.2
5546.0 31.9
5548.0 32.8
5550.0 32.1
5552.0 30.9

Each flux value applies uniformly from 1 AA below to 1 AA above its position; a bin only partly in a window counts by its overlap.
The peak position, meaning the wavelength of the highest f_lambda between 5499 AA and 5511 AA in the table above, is 5504.0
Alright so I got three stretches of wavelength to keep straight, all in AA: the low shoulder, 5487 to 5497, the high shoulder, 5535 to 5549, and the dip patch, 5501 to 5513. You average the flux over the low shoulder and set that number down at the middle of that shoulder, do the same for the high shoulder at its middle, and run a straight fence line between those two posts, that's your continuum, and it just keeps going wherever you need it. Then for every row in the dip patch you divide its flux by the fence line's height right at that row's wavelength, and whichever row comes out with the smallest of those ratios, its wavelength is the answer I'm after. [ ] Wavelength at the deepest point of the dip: 5512.0 AA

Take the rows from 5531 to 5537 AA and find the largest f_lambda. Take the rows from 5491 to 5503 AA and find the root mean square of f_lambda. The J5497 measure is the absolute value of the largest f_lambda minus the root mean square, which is 1.3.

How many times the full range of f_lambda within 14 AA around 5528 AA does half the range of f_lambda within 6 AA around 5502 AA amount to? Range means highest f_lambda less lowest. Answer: 0.18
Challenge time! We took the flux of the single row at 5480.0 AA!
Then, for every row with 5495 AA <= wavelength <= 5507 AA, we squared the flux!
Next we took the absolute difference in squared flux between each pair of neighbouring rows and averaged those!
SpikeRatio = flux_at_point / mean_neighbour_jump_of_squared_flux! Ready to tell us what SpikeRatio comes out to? 0.53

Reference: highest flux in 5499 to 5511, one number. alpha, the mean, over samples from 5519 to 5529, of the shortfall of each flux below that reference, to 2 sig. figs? 1.0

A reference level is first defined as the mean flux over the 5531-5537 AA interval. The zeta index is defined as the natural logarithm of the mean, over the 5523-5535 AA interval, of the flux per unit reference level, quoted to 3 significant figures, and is -0.0254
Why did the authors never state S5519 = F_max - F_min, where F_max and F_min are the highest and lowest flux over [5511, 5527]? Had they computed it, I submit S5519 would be 4.1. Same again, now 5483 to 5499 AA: 2.5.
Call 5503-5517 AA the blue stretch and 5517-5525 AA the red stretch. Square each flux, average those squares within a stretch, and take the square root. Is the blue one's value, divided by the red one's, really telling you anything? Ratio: 0.963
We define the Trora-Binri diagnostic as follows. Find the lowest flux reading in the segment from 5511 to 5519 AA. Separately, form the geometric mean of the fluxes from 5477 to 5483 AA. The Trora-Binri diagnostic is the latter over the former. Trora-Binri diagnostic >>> 1.09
